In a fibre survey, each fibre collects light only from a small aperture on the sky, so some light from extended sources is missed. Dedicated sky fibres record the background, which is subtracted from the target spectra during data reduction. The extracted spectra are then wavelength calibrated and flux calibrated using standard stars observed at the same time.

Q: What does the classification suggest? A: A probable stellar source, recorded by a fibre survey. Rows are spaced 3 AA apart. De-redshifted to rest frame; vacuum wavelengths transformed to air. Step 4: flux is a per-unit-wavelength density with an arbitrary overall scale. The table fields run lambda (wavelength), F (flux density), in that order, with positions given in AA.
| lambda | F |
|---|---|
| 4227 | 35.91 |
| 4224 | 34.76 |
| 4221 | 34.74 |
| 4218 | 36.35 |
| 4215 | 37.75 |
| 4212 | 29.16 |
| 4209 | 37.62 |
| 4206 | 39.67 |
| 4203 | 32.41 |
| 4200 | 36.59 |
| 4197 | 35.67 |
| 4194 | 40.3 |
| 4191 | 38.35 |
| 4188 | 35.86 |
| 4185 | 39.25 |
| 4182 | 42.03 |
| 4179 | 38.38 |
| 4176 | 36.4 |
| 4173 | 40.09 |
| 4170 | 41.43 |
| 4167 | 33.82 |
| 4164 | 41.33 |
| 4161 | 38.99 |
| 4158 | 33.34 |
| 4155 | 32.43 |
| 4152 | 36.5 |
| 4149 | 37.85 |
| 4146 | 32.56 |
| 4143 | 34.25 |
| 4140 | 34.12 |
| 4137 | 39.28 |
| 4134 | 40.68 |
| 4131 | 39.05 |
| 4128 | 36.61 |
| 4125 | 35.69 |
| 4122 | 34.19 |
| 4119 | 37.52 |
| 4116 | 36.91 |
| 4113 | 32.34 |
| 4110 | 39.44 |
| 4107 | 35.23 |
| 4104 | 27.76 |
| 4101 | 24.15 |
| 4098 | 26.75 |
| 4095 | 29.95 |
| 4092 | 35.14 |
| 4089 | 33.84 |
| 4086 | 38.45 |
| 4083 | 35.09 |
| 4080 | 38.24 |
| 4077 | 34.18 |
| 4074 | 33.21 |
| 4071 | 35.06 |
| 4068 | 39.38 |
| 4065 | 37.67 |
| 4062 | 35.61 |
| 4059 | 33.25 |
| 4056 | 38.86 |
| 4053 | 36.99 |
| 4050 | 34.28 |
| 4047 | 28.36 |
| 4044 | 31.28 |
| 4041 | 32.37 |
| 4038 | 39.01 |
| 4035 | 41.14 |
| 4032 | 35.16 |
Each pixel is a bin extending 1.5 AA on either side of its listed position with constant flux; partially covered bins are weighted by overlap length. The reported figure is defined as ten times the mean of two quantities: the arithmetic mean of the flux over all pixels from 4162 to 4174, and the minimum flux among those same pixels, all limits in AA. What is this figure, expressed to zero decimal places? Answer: 365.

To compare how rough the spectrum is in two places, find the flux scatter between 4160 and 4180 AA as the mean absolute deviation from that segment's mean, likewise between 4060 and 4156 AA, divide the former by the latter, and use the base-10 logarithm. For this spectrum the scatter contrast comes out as -0.13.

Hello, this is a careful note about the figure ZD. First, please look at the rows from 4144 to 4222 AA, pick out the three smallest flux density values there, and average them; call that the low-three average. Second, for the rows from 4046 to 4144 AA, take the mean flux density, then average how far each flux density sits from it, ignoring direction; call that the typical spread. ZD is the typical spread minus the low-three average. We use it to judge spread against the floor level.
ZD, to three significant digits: -28.4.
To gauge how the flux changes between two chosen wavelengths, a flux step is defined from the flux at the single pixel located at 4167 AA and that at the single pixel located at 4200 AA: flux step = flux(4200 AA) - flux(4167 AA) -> 2.8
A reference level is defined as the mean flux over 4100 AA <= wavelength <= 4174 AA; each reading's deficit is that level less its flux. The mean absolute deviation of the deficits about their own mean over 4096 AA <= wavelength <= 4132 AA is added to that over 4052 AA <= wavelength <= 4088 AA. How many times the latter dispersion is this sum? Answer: 3.09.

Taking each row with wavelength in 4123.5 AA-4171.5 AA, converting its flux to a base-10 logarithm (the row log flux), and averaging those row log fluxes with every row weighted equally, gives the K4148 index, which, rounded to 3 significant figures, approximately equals 1.56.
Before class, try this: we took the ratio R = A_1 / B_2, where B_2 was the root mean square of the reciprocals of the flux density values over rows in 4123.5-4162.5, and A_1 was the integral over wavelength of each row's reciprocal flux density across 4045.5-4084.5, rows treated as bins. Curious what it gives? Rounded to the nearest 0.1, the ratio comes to 39.9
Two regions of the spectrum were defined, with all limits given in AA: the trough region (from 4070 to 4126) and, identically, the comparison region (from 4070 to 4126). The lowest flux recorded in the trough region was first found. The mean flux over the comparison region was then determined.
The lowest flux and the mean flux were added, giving 58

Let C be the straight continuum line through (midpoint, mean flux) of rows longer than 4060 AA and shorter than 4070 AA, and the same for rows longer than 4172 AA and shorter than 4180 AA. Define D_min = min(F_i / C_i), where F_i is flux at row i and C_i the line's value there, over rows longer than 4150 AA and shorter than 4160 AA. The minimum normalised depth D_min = 0.85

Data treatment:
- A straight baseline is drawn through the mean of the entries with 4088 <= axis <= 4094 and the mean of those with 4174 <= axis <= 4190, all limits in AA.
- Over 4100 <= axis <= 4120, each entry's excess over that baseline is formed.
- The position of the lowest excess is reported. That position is 4101 AA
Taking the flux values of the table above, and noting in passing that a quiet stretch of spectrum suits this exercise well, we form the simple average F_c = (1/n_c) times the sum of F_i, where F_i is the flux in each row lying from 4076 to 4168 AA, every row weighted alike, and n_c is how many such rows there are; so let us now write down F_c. 35.0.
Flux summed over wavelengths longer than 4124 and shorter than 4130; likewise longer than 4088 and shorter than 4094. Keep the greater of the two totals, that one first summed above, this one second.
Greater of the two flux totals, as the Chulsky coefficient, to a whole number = 72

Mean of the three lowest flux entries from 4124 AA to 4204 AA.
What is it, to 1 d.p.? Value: 32.5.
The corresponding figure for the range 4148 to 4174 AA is 33.2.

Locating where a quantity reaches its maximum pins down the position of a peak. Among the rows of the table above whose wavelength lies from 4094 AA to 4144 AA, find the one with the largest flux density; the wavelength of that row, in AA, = 4134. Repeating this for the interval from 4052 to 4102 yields 4068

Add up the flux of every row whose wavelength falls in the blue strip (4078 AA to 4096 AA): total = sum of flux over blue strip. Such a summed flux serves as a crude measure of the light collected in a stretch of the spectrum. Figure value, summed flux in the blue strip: 211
